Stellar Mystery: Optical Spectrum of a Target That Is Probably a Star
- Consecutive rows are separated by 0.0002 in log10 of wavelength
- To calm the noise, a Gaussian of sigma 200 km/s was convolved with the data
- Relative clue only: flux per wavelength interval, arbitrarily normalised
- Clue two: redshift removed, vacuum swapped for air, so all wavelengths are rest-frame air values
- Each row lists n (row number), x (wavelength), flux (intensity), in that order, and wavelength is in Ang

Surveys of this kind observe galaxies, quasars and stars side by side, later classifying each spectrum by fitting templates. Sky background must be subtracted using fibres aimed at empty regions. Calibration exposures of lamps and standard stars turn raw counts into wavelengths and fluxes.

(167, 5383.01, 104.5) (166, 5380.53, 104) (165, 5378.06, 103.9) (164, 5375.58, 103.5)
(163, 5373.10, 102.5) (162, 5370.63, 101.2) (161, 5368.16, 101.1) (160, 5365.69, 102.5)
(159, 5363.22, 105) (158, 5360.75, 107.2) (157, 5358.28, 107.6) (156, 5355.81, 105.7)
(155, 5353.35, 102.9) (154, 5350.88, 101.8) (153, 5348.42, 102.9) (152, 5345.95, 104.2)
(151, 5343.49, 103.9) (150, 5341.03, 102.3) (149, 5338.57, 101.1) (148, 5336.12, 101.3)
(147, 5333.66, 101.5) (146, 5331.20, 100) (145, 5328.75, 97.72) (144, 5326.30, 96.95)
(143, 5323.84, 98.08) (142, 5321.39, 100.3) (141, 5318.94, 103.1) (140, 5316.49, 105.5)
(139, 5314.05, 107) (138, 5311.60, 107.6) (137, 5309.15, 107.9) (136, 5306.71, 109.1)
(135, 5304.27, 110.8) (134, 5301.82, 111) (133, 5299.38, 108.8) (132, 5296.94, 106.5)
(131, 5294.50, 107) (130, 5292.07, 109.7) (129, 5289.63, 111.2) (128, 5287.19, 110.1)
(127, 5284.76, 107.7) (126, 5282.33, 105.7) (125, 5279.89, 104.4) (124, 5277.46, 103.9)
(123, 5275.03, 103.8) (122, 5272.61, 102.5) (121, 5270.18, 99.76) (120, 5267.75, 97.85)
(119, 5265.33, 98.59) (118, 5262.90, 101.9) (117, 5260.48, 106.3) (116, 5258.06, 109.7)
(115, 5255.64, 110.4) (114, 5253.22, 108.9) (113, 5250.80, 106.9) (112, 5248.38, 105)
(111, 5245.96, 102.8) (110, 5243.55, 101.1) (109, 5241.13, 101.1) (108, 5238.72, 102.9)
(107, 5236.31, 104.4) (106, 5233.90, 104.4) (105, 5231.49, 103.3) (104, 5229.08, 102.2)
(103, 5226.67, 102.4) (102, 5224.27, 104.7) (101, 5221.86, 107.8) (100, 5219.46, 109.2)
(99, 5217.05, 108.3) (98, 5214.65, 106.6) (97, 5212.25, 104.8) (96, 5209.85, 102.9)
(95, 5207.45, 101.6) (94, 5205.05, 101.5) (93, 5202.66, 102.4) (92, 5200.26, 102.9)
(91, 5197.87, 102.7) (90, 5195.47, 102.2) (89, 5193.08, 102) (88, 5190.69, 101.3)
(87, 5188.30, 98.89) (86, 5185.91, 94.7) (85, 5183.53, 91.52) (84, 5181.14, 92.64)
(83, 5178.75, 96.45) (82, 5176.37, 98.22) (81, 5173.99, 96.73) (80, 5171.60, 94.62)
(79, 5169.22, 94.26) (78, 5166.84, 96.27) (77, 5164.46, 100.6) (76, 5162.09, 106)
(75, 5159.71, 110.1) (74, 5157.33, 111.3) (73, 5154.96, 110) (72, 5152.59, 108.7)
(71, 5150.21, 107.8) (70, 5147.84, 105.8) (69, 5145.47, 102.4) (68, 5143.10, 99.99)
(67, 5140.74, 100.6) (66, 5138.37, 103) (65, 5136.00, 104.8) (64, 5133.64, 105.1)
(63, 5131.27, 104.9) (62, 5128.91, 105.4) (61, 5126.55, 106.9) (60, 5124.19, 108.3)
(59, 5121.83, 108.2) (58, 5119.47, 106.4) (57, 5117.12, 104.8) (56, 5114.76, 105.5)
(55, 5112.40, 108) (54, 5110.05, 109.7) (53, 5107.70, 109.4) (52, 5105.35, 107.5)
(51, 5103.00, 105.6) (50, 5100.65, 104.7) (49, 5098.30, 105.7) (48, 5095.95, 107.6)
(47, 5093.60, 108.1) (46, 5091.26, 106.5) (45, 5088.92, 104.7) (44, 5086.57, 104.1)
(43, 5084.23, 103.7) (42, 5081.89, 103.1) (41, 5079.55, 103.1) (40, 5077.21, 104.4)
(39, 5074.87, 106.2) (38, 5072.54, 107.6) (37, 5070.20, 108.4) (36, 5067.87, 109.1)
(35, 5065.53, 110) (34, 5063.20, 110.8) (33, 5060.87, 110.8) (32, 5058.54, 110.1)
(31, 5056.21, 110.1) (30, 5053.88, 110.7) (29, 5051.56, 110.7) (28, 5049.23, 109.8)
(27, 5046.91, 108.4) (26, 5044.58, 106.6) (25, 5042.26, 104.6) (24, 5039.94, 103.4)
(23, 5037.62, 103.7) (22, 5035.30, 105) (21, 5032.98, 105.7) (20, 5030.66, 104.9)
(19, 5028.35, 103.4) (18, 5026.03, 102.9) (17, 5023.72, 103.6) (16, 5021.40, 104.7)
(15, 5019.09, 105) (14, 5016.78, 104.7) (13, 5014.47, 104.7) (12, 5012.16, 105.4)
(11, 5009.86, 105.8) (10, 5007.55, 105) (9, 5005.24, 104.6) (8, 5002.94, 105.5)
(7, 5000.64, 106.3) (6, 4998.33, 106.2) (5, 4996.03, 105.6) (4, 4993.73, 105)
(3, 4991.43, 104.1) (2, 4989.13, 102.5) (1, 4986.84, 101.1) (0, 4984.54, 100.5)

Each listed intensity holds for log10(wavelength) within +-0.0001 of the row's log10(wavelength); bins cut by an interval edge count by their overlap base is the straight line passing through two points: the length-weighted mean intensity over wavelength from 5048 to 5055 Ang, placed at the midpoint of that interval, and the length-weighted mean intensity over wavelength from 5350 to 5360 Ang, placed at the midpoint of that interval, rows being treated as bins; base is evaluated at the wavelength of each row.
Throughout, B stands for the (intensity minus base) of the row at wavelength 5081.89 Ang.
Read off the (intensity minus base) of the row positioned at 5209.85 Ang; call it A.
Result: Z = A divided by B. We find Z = 0.7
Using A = -4.6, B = -7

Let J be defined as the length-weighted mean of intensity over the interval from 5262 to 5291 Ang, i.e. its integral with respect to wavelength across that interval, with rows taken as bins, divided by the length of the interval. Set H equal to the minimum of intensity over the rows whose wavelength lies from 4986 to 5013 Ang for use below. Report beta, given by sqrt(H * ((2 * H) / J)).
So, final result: 14.0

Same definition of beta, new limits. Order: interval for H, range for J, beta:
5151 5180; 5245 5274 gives 13.1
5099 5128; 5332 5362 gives 14.6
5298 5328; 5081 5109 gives 13.3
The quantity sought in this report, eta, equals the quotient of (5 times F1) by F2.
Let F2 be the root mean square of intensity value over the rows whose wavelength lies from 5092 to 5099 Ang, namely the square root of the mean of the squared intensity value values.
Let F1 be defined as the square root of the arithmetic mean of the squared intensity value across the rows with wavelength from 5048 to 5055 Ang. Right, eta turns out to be 5.15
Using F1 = 110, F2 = 107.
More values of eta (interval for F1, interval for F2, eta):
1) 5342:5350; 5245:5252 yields 4.94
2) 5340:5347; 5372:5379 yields 5.01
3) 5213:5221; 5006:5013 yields 5.13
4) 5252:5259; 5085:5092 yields 5.22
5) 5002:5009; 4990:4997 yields 5.01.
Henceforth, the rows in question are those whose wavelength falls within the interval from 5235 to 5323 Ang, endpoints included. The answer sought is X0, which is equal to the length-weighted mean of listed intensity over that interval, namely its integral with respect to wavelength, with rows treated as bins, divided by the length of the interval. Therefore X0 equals 106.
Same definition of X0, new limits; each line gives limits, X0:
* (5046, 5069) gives 110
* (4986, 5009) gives 105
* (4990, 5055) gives 106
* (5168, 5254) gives 102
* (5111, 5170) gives 105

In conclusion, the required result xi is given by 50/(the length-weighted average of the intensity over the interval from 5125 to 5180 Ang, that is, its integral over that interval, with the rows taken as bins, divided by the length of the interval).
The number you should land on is 0.485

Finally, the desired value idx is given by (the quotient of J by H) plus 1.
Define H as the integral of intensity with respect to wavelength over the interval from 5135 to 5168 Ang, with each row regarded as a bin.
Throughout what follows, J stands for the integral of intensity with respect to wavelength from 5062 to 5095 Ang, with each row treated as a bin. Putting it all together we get 2.02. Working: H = 3459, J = 3512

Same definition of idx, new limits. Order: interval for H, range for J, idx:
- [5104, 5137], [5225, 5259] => 2.01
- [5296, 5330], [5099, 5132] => 1.99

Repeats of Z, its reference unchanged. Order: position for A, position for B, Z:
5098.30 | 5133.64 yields 1.0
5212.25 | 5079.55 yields 0.4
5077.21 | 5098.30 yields 1.4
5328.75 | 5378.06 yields 21.9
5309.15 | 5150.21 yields -2.9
